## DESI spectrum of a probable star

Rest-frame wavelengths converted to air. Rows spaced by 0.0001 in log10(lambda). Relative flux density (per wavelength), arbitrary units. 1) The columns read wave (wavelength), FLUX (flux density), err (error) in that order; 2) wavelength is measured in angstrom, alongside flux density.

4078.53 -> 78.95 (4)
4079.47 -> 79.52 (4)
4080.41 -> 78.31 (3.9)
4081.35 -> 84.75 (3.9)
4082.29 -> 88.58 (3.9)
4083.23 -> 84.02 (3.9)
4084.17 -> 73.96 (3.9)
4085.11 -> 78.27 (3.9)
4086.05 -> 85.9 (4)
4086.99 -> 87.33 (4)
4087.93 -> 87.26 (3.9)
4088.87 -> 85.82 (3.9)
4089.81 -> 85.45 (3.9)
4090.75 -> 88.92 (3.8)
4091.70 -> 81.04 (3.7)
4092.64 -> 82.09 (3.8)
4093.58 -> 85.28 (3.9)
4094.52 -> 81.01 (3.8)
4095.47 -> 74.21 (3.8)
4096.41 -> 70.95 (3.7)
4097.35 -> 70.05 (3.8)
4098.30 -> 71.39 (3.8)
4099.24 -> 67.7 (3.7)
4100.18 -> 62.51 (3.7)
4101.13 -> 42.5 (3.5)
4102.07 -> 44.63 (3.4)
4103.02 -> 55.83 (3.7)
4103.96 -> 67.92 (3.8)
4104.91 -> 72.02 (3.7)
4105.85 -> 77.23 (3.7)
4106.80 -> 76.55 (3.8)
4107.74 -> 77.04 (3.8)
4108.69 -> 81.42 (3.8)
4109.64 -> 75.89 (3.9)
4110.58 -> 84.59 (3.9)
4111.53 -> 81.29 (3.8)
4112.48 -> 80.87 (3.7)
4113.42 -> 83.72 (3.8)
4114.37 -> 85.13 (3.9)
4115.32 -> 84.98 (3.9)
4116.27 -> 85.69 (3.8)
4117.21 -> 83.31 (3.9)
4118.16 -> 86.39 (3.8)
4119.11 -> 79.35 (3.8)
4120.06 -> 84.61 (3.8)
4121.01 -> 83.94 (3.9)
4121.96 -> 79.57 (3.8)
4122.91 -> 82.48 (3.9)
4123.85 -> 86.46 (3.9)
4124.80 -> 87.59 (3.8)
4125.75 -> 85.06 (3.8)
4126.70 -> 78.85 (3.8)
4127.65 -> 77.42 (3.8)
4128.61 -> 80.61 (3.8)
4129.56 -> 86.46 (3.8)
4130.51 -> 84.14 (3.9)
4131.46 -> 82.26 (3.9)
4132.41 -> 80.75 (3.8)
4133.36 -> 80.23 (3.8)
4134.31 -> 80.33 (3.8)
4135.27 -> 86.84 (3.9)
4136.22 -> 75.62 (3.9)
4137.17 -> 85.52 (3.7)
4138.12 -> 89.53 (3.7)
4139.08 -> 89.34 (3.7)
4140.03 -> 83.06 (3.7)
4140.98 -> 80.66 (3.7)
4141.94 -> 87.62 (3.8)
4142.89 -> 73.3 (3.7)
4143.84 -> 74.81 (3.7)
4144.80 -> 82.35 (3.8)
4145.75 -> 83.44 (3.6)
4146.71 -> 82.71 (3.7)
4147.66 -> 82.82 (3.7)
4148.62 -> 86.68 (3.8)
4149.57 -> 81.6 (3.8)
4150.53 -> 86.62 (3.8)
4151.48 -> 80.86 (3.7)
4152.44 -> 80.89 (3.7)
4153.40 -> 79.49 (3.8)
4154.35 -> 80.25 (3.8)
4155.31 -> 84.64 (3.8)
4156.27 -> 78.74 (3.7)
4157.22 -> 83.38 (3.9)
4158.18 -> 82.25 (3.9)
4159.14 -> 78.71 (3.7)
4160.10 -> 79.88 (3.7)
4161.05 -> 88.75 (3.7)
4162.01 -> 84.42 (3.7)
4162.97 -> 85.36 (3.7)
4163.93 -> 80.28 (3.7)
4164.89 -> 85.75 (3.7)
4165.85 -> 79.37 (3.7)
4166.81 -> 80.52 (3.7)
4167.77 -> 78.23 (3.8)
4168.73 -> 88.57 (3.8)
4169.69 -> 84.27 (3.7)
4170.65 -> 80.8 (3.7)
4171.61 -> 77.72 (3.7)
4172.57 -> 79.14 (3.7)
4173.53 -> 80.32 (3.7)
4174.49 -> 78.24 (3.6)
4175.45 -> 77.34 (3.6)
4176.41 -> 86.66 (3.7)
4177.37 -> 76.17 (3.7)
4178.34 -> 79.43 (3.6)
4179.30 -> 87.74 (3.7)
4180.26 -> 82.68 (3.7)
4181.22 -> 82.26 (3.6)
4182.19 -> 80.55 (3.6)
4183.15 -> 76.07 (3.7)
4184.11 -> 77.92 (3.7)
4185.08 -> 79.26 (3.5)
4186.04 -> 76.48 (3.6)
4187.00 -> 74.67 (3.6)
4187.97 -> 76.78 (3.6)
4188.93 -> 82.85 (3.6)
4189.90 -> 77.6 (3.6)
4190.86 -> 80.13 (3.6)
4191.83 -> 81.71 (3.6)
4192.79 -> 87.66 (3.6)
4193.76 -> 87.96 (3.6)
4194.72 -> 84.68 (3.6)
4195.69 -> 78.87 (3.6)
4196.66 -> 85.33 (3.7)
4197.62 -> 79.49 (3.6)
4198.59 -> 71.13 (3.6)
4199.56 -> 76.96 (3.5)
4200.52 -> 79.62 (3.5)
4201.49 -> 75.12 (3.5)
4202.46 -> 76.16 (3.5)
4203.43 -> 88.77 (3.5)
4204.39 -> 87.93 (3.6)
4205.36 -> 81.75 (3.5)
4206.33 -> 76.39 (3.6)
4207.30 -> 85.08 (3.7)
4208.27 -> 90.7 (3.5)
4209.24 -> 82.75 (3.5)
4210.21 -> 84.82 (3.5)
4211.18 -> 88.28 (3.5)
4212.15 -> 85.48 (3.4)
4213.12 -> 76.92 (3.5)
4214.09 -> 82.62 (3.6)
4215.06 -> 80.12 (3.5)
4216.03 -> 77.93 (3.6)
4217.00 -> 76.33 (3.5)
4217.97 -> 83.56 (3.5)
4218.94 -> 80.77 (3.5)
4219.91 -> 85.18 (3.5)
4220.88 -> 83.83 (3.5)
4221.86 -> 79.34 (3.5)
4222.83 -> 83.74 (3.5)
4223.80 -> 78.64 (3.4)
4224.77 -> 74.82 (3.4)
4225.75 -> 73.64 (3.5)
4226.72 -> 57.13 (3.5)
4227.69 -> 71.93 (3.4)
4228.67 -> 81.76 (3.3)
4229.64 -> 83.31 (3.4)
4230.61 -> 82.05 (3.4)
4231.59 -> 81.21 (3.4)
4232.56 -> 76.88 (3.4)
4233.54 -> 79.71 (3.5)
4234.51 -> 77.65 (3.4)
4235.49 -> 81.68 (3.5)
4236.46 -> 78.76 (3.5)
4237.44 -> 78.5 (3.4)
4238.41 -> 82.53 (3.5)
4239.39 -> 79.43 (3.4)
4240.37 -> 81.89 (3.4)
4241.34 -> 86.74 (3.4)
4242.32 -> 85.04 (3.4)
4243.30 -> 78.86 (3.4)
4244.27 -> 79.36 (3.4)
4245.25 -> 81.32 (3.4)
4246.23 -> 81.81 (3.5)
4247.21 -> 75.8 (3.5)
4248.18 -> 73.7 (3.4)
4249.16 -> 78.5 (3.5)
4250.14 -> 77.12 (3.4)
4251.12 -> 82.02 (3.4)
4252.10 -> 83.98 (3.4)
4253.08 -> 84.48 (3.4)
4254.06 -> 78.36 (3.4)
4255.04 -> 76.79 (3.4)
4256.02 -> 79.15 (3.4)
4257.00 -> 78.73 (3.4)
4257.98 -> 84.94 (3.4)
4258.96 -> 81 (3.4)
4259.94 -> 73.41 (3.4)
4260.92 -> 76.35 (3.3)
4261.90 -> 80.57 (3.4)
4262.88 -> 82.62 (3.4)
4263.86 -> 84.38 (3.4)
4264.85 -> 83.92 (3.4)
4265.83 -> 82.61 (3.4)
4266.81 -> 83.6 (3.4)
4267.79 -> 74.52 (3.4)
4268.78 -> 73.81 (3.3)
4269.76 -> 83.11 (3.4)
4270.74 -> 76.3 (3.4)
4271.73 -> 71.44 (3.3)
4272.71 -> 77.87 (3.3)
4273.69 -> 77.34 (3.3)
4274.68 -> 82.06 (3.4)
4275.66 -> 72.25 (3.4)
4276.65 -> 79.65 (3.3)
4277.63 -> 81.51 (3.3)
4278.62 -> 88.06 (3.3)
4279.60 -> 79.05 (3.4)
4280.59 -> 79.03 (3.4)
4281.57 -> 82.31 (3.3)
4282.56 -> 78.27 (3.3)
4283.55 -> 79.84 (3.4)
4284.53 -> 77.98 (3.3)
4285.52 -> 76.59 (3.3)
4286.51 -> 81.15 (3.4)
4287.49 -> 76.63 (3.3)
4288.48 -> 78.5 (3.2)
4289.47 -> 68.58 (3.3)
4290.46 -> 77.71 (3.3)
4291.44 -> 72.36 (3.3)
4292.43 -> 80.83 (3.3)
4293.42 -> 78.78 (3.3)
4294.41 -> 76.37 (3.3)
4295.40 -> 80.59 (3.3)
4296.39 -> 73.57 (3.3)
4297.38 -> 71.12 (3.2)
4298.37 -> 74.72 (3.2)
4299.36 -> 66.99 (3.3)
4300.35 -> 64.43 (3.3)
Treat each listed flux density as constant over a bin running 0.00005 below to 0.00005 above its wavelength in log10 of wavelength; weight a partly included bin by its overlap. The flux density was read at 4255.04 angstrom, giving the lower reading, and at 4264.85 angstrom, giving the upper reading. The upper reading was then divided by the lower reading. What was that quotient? 1.09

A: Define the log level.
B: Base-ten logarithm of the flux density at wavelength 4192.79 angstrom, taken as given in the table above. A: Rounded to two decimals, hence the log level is 1.94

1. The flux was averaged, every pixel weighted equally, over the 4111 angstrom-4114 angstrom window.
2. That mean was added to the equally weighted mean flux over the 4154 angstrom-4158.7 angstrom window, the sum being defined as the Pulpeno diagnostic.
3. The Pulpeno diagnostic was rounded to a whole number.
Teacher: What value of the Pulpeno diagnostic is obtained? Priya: 164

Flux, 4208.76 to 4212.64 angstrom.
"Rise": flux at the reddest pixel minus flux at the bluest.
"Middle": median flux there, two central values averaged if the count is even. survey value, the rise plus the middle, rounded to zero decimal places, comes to 88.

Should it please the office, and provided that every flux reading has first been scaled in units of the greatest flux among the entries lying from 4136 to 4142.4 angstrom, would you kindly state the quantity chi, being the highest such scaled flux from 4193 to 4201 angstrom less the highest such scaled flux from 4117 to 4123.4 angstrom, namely 0.02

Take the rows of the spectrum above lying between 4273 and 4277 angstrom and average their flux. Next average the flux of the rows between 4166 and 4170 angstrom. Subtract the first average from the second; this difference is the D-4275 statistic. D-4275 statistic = 5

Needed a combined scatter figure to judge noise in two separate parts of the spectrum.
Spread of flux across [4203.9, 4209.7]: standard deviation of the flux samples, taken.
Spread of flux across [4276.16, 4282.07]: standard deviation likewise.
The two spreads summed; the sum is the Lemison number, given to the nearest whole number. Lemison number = 8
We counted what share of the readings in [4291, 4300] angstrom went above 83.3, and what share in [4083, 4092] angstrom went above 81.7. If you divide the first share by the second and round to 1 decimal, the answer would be 0.0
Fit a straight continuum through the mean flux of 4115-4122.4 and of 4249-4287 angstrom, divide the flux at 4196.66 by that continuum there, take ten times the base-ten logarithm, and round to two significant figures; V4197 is 0.20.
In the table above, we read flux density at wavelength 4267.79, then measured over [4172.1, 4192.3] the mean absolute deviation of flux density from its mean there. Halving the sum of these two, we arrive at 39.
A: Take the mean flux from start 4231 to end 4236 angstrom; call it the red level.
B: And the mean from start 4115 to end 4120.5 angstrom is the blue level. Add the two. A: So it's 163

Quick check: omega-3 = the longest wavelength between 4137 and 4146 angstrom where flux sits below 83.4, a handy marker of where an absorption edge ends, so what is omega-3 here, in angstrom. 4144.80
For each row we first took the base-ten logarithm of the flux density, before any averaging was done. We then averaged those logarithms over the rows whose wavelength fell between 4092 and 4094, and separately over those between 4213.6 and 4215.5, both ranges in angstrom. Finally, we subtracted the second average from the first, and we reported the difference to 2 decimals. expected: 0.01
